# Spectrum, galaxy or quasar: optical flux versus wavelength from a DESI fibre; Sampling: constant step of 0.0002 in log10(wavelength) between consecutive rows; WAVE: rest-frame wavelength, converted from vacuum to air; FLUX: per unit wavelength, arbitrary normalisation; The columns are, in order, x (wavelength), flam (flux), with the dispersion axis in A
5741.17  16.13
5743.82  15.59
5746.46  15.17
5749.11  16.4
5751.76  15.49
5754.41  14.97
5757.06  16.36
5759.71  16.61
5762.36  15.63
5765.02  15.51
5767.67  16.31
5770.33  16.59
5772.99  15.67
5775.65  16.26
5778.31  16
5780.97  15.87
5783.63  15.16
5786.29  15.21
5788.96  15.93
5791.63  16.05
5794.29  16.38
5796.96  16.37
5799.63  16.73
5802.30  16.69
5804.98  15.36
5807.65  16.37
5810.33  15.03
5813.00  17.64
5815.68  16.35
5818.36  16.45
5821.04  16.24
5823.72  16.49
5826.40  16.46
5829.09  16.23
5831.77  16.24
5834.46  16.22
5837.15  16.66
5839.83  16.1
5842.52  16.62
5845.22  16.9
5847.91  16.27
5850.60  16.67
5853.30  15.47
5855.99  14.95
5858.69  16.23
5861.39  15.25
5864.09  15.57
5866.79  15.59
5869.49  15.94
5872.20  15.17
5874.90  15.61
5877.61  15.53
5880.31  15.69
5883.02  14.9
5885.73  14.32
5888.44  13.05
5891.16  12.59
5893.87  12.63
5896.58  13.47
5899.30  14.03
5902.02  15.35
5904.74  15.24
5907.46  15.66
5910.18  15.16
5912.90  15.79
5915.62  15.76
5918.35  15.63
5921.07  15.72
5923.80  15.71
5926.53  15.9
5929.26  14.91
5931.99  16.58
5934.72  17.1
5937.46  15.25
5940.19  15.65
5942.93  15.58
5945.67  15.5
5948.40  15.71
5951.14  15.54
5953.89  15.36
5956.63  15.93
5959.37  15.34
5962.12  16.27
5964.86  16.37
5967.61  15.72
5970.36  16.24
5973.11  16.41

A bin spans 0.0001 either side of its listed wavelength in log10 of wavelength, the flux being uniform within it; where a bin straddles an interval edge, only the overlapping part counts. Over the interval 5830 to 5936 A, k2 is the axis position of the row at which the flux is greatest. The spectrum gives 5934.72 A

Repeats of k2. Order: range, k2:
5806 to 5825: 5813.00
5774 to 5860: 5813.00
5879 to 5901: 5880.31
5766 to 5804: 5799.63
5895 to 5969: 5934.72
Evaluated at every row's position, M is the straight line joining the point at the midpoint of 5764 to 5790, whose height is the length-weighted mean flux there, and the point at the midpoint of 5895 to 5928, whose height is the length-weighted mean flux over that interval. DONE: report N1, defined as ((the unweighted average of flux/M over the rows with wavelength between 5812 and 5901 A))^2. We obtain 1.01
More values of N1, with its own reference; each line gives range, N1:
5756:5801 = 1.02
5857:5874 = 1.02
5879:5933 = 0.95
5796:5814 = 1.08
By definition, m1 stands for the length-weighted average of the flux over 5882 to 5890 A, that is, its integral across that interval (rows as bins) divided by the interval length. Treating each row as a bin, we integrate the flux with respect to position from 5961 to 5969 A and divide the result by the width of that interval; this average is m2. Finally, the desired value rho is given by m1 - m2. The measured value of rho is -2.1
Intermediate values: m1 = 14.0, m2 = 16.1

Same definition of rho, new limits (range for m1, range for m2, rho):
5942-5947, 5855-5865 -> 0.0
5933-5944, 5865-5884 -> 0.4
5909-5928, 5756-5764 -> -0.5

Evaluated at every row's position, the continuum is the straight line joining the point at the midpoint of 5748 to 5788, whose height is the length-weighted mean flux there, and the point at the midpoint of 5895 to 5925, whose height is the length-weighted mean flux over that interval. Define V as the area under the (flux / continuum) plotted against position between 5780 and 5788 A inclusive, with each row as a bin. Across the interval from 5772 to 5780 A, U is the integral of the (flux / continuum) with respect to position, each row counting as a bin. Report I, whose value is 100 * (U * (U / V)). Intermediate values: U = 8.08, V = 7.81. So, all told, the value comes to 836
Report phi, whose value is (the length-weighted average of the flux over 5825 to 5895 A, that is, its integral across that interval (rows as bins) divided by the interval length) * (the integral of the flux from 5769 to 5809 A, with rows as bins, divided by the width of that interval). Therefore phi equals 249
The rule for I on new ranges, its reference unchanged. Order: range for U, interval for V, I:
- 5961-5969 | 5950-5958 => 894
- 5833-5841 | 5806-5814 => 851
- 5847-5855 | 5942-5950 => 832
